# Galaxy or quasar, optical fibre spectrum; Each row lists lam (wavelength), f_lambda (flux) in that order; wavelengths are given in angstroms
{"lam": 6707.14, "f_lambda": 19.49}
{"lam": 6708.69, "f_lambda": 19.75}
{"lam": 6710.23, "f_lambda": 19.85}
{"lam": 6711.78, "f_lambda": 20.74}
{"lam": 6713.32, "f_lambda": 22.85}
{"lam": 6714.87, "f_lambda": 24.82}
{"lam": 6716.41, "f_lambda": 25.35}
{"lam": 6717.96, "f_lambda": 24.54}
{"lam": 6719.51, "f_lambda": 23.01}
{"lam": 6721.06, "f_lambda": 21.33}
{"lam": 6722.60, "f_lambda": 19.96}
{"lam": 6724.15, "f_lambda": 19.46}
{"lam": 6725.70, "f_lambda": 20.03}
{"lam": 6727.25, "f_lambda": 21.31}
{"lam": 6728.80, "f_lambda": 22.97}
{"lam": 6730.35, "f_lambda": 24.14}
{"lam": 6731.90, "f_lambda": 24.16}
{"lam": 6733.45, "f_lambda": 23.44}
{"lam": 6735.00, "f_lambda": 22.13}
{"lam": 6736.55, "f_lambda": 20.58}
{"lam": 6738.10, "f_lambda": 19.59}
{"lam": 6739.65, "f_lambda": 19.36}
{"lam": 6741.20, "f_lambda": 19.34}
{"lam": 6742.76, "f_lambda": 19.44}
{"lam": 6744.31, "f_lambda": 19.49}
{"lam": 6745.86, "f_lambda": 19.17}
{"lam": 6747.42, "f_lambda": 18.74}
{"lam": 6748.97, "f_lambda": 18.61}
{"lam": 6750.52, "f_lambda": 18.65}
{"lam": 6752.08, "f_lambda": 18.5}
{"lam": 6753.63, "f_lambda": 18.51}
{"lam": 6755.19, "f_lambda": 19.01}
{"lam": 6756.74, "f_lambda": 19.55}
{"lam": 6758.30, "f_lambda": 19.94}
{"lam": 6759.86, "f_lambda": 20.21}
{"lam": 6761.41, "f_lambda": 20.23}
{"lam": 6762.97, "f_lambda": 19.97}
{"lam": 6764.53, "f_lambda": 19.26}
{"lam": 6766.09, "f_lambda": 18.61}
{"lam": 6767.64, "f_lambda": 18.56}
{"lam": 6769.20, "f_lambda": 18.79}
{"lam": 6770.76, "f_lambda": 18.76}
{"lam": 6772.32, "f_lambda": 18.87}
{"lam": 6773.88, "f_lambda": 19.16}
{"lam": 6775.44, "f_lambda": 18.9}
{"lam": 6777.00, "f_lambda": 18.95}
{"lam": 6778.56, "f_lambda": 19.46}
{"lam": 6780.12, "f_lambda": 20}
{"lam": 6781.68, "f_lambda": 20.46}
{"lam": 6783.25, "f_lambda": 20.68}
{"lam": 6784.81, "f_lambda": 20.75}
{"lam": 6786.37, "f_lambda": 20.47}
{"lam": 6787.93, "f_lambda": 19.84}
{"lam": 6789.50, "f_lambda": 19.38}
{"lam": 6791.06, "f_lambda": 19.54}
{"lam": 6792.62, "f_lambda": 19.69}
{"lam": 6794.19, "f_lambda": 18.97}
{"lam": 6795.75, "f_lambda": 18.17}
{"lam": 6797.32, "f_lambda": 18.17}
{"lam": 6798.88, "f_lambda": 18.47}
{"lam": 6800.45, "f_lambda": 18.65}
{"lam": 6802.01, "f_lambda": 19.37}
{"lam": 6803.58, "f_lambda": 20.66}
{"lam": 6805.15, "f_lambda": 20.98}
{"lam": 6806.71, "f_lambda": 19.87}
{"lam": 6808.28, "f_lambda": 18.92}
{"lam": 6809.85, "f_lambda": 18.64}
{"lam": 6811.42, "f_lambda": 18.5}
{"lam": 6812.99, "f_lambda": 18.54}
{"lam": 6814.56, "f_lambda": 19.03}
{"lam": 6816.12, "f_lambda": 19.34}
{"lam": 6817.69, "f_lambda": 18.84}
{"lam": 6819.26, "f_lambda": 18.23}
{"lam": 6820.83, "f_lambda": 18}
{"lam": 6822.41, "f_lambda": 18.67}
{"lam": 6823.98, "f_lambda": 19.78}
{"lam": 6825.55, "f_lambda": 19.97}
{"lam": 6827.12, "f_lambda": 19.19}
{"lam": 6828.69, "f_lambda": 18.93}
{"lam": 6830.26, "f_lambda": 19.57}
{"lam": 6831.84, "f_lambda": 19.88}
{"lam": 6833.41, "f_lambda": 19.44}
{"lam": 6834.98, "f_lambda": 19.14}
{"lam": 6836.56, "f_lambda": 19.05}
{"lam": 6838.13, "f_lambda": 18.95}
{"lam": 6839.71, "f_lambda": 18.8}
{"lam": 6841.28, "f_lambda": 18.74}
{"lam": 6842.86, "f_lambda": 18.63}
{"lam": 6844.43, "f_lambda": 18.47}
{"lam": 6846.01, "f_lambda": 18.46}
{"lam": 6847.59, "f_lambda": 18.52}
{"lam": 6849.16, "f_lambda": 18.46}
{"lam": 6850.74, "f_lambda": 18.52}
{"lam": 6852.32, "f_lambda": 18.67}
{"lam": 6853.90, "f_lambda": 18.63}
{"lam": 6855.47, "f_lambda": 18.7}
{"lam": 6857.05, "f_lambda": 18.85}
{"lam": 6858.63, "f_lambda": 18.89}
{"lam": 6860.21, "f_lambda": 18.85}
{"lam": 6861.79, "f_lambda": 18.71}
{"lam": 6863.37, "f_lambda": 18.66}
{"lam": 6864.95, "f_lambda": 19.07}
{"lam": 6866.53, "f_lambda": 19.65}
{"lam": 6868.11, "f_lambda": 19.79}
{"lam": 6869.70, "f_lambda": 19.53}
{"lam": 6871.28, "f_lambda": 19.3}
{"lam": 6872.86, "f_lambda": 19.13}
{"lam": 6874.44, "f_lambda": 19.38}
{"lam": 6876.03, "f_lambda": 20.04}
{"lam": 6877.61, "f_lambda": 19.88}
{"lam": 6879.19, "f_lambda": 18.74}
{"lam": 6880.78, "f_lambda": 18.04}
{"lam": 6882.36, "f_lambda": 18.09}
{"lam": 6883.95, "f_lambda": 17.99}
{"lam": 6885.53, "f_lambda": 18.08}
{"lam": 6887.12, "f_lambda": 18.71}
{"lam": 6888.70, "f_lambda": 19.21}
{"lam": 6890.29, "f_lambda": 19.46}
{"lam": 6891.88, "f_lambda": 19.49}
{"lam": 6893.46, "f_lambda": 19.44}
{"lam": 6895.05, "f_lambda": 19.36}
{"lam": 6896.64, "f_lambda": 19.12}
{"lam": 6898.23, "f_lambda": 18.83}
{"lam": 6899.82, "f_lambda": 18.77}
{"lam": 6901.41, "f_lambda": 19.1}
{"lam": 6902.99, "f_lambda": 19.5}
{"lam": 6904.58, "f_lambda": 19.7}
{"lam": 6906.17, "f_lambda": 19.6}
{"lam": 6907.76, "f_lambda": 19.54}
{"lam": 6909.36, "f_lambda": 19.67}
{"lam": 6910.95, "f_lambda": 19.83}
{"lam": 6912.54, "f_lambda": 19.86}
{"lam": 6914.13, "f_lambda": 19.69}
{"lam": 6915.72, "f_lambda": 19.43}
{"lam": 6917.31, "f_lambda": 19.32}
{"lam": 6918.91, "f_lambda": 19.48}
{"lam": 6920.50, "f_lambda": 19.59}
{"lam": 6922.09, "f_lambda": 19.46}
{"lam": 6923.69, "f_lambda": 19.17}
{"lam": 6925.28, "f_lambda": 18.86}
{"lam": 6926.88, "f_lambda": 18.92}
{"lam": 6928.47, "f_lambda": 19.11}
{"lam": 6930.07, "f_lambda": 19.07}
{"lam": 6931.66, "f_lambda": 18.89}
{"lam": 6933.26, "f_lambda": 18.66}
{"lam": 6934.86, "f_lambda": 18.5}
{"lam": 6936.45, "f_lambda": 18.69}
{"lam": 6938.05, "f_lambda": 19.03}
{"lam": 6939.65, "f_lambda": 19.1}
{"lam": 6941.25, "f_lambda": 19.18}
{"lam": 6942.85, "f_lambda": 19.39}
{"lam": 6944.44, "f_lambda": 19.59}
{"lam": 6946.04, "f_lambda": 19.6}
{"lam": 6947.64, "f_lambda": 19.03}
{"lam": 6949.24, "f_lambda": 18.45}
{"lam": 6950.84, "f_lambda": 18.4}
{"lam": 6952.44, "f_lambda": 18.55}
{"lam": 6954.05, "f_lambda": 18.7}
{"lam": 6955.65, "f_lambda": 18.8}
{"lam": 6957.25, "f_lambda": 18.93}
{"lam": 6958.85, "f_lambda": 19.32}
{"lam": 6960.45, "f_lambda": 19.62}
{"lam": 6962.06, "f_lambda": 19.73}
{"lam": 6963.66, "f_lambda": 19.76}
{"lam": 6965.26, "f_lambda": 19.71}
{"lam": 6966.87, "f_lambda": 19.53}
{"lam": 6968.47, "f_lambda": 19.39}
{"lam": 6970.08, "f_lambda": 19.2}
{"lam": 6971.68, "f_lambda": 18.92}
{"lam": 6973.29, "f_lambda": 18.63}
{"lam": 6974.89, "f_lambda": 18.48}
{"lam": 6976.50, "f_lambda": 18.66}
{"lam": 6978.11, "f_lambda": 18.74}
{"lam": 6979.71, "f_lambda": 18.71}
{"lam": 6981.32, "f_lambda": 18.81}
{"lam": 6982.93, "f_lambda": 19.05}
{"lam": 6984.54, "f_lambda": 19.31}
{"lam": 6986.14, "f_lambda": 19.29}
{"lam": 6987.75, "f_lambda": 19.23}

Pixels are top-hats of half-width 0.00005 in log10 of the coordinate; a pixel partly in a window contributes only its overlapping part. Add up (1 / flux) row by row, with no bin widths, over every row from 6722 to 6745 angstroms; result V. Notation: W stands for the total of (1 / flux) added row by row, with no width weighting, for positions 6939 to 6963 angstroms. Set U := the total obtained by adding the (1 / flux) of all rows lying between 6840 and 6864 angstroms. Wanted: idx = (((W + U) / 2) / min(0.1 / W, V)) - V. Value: 5.53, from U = 0.804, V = 0.718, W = 0.786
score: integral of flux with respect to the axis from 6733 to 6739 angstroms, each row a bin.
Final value 128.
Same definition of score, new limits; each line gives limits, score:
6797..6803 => 113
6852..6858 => 112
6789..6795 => 116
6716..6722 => 140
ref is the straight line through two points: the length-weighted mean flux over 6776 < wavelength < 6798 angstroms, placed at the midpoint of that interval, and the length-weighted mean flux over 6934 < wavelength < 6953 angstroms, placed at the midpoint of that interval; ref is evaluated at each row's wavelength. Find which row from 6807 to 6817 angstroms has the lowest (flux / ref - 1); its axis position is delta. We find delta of 6811.42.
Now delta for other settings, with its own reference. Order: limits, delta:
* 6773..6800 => 6795.75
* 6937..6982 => 6950.84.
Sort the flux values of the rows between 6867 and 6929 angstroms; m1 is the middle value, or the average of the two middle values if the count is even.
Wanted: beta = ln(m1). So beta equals 2.96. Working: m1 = 19.4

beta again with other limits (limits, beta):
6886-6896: 2.97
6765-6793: 2.97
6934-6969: 2.95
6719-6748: 3.00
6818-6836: 2.95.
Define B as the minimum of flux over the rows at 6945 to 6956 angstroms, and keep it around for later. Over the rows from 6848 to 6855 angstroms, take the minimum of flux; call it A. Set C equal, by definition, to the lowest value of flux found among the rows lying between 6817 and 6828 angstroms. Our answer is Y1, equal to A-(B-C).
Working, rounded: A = 18.46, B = 18.4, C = 18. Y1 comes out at 18.1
